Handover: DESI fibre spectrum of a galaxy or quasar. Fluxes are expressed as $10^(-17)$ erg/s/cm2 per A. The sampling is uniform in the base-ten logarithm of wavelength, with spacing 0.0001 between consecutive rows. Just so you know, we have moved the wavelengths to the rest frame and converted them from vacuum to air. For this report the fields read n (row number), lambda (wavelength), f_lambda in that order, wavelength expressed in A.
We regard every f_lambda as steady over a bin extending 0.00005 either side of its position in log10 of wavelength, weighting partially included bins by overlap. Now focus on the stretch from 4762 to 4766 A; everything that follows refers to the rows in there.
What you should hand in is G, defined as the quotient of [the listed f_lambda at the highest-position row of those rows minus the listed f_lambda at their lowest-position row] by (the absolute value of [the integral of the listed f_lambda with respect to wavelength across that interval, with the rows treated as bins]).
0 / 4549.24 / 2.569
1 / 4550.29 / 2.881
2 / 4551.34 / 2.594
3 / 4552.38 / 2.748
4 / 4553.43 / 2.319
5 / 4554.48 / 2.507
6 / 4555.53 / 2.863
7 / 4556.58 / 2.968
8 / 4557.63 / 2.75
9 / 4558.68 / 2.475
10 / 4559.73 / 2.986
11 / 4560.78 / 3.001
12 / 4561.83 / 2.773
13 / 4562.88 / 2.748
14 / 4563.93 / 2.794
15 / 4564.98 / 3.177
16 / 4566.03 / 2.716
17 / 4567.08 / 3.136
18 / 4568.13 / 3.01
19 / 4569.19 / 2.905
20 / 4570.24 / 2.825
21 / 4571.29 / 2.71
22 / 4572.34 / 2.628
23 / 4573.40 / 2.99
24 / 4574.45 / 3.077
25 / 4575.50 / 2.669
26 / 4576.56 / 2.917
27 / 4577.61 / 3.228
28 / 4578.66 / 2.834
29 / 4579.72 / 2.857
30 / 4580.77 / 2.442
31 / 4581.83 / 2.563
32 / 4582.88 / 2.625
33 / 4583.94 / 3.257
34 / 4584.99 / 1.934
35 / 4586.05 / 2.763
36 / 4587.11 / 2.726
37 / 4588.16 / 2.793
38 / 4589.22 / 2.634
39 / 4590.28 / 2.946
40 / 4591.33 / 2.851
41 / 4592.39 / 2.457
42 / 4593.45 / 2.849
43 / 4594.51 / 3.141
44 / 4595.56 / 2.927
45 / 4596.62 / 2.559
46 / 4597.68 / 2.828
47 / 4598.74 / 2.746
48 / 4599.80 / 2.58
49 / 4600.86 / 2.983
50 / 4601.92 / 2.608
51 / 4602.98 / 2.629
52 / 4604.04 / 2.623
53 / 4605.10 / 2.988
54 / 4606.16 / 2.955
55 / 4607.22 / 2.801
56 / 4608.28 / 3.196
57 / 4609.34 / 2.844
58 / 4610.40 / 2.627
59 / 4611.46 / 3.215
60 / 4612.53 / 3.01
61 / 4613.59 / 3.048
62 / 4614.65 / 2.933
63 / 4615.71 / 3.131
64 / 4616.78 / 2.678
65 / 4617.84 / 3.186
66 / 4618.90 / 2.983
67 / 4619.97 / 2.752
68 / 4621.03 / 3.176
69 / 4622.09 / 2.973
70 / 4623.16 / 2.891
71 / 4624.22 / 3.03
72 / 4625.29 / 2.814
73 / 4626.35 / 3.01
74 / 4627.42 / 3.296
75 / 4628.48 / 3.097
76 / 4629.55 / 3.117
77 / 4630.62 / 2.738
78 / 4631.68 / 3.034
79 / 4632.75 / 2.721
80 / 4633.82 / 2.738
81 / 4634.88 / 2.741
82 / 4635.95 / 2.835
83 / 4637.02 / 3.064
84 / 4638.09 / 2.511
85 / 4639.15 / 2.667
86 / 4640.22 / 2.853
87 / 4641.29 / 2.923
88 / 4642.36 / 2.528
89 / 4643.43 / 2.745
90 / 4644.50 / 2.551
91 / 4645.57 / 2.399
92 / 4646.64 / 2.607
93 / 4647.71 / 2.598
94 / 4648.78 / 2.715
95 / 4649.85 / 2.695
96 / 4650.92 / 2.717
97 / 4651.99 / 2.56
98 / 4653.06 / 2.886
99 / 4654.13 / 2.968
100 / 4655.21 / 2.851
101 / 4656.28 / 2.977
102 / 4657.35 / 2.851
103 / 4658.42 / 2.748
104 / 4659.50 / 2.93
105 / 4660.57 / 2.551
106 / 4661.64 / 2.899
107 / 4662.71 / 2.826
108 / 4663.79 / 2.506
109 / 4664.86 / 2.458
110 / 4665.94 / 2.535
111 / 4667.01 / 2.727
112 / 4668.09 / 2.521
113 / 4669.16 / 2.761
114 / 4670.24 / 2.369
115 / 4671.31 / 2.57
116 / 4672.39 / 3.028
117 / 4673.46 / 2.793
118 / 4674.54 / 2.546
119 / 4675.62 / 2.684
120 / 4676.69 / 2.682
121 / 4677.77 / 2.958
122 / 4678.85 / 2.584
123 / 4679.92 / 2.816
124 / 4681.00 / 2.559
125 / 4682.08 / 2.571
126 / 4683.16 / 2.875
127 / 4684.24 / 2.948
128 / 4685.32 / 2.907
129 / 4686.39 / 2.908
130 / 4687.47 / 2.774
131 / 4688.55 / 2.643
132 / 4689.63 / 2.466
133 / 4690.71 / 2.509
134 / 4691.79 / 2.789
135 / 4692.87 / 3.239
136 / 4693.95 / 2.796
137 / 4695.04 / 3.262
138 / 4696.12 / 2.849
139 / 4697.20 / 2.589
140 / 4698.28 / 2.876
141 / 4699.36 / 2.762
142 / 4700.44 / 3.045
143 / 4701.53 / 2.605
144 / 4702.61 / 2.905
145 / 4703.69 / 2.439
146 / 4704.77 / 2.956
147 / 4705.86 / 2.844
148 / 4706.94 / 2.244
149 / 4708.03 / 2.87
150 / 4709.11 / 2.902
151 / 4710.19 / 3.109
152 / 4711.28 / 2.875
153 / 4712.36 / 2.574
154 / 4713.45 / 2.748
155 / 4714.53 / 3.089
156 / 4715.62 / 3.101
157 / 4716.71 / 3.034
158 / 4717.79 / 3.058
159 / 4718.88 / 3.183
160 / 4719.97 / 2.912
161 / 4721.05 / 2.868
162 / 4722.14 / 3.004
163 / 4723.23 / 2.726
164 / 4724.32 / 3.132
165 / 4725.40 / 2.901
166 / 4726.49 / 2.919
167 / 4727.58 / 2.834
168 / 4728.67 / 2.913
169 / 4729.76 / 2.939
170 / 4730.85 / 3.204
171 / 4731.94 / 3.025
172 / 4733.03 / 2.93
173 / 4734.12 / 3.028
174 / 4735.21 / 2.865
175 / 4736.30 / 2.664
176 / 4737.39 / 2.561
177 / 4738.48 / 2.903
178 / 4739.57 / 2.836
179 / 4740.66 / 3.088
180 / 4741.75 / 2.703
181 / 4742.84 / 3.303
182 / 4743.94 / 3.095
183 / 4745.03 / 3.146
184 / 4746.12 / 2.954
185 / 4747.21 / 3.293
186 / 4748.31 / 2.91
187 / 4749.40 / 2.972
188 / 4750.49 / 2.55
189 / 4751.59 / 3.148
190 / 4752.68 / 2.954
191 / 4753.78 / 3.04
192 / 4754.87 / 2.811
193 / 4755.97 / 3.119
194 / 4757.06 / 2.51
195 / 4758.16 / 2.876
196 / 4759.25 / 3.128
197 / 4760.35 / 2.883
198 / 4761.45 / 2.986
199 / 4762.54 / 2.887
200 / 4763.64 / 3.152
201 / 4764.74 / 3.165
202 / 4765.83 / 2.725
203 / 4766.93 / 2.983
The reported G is -0.013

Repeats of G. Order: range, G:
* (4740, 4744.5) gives 0.001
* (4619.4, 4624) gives 0.010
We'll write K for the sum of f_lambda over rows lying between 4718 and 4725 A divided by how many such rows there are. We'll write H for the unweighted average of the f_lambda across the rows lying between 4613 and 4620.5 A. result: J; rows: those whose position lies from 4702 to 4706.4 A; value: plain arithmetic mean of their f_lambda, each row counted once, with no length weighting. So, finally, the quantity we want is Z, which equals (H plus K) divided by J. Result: 2.13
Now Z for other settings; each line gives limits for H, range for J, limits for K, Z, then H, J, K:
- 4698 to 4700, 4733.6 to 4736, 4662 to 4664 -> 1.86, 2.82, 2.95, 2.67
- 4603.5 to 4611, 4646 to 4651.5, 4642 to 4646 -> 2.03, 2.86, 2.67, 2.56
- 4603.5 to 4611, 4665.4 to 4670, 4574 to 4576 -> 2.18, 2.86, 2.64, 2.87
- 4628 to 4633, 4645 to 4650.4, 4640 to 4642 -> 2.24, 2.94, 2.60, 2.89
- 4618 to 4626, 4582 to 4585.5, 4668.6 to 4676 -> 2.16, 2.95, 2.61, 2.68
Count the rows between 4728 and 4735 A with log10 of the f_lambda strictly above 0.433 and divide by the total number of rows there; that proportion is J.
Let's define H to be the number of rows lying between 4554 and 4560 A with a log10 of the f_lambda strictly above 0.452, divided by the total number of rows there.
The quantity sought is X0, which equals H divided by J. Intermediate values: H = 0.5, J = 1.00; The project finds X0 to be 0.5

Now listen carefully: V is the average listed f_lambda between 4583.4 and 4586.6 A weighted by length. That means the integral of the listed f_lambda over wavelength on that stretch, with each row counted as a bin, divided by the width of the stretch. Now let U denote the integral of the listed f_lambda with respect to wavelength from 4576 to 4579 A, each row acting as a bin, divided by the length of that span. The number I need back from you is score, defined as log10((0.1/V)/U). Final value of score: -1.90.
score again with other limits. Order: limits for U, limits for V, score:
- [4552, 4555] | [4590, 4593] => -1.84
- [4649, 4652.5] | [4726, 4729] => -1.89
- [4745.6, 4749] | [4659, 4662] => -1.93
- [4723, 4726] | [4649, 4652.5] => -1.89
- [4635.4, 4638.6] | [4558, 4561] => -1.89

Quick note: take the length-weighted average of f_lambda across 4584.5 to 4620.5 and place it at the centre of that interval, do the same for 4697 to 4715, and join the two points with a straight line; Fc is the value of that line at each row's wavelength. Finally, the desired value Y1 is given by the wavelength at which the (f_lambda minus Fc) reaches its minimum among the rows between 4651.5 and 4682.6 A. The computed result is 4670.24 A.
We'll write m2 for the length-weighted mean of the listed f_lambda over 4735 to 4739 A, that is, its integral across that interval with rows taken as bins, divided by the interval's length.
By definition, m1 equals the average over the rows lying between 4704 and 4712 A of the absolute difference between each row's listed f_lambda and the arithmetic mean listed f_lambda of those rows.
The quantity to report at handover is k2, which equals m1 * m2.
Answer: 0.46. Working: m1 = 0.17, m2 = 2.74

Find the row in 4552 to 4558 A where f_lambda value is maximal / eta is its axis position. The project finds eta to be 4556.58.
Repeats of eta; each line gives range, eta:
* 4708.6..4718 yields 4710.19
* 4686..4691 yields 4686.39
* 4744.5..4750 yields 4747.21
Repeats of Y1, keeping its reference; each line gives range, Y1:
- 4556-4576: 4558.68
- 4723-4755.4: 4750.49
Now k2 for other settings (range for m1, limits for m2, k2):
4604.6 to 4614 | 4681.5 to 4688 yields 0.40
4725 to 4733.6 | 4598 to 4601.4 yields 0.22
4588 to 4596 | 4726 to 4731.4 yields 0.44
